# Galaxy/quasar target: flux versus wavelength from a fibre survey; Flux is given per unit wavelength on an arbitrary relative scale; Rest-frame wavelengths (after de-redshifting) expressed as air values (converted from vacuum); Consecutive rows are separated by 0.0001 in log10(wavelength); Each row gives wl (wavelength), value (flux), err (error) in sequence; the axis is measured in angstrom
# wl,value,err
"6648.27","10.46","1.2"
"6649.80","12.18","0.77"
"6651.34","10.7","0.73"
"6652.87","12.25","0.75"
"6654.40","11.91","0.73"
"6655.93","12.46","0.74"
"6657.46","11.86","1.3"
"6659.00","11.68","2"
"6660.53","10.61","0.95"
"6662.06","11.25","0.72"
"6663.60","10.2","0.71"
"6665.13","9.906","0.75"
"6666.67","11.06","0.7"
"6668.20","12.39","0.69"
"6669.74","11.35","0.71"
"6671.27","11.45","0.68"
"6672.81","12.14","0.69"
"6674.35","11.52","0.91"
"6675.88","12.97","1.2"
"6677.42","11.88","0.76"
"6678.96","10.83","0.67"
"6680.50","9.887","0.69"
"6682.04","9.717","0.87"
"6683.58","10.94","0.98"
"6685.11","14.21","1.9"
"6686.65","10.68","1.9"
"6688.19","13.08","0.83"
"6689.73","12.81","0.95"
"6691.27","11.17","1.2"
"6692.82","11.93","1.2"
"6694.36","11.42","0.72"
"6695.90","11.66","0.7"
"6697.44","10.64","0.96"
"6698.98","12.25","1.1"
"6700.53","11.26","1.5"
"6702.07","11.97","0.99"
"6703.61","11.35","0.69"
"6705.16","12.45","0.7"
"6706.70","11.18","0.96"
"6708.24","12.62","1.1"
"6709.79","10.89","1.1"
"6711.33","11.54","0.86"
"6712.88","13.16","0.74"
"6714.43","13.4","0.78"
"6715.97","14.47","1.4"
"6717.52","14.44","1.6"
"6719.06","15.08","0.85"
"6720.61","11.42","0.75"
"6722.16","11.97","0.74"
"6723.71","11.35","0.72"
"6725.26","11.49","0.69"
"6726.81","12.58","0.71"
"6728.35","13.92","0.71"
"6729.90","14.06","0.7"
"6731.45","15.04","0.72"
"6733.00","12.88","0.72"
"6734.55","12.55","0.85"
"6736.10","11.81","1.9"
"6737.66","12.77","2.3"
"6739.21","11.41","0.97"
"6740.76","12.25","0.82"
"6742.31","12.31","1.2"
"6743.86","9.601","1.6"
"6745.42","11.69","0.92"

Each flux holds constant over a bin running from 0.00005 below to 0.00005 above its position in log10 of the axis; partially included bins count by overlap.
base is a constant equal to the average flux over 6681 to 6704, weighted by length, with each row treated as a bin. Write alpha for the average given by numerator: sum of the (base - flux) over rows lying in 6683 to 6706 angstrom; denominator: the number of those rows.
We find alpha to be -0.2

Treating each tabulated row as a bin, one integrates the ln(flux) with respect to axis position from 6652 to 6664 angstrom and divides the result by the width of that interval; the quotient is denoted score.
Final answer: 2.45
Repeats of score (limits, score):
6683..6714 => 2.47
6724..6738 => 2.56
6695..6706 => 2.45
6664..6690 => 2.44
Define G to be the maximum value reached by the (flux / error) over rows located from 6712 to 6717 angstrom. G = 17.8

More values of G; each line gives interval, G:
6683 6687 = 11.2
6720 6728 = 17.7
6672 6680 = 17.6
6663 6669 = 18.0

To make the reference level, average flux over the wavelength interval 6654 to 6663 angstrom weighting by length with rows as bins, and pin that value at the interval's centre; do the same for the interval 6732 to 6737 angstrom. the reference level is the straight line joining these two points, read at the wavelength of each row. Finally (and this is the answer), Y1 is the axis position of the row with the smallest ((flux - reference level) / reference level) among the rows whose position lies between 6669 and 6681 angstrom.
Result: 6680.50 angstrom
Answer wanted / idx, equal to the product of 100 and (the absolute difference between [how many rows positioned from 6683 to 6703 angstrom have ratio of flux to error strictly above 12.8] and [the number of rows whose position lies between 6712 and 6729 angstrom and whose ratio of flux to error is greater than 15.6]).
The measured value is 400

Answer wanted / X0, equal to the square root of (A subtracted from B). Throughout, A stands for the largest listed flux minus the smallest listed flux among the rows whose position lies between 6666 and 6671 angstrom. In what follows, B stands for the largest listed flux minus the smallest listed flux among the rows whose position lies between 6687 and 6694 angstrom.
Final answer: 0.76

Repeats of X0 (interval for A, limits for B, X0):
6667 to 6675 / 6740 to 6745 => 1.29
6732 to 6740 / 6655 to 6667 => 1.04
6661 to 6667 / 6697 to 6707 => 0.68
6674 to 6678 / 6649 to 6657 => 0.56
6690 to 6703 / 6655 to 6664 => 0.81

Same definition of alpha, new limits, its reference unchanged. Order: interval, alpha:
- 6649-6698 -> 0.1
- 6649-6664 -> 0.1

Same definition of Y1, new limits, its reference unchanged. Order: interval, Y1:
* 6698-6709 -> 6706.70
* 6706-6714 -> 6709.79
